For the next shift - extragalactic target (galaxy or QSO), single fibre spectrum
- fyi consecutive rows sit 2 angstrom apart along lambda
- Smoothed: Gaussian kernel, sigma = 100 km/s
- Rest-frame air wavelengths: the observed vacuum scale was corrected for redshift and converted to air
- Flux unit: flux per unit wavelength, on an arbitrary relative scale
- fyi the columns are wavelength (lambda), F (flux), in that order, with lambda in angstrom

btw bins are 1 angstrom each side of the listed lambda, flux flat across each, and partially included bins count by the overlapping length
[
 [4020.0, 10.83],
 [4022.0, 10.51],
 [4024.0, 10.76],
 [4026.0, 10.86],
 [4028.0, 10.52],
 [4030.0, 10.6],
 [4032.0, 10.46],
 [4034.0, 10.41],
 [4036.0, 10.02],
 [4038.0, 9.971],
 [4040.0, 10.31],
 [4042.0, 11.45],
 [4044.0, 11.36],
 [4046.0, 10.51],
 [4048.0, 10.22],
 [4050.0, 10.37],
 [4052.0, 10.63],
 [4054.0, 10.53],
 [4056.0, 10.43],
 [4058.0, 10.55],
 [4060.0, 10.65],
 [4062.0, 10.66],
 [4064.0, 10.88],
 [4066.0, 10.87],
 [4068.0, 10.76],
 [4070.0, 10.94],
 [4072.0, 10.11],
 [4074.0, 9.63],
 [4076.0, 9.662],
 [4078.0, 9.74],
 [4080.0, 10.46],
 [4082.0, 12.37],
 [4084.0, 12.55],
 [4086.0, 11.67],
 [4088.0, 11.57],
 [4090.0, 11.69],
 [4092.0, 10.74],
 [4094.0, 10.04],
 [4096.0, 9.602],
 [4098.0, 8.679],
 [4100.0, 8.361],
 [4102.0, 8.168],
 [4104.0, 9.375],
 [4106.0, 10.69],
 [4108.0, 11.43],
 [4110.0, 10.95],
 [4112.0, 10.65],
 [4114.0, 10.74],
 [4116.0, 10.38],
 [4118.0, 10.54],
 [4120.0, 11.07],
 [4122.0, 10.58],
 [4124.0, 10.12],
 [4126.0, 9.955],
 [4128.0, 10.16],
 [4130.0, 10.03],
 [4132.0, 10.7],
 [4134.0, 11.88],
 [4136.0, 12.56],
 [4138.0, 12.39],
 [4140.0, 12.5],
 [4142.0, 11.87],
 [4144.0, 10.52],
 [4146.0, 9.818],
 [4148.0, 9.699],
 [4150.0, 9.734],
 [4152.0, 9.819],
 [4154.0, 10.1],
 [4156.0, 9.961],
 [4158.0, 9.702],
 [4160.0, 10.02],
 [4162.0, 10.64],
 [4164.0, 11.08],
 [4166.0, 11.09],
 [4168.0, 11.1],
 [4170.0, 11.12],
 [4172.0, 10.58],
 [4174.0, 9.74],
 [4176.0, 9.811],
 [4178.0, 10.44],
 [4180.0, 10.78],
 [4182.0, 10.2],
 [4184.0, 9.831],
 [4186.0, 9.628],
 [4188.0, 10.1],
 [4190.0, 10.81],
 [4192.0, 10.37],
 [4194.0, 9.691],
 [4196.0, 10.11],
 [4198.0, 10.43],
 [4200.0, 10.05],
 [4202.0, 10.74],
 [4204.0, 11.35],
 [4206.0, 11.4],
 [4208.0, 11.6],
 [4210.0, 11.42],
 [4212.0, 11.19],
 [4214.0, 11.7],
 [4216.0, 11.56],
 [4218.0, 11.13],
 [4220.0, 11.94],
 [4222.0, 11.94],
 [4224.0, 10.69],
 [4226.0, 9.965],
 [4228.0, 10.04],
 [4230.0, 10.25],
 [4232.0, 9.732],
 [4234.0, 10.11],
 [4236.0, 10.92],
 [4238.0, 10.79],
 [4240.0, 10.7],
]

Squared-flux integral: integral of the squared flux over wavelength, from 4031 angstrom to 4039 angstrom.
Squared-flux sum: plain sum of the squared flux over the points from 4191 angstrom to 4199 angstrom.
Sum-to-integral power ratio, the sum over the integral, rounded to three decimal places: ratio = 0.494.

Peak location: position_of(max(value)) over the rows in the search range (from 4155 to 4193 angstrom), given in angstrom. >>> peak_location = 4170.0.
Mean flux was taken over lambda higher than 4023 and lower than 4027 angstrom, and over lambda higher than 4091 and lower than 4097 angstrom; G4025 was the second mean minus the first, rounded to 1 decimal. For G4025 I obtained -0.7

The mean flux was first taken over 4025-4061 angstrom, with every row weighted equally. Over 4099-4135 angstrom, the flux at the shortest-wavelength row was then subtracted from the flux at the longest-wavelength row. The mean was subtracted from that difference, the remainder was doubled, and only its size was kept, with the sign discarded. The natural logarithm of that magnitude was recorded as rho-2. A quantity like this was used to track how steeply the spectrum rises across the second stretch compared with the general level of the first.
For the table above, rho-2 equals 2.64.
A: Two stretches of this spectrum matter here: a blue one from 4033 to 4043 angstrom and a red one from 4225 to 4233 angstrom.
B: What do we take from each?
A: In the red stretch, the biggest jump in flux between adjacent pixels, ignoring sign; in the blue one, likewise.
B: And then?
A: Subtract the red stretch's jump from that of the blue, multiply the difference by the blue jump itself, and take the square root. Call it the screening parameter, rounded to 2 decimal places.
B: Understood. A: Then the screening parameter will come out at 0.84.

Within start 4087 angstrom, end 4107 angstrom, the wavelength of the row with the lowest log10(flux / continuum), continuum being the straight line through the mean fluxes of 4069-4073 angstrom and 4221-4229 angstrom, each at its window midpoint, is 4102.0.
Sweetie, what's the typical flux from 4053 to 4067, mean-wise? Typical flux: 10.7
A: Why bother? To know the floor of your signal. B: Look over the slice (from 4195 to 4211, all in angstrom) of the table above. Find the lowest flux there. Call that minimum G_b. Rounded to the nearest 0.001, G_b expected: 10.050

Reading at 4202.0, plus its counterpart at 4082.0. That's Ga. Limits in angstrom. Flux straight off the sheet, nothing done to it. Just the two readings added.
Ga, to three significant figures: 23.1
